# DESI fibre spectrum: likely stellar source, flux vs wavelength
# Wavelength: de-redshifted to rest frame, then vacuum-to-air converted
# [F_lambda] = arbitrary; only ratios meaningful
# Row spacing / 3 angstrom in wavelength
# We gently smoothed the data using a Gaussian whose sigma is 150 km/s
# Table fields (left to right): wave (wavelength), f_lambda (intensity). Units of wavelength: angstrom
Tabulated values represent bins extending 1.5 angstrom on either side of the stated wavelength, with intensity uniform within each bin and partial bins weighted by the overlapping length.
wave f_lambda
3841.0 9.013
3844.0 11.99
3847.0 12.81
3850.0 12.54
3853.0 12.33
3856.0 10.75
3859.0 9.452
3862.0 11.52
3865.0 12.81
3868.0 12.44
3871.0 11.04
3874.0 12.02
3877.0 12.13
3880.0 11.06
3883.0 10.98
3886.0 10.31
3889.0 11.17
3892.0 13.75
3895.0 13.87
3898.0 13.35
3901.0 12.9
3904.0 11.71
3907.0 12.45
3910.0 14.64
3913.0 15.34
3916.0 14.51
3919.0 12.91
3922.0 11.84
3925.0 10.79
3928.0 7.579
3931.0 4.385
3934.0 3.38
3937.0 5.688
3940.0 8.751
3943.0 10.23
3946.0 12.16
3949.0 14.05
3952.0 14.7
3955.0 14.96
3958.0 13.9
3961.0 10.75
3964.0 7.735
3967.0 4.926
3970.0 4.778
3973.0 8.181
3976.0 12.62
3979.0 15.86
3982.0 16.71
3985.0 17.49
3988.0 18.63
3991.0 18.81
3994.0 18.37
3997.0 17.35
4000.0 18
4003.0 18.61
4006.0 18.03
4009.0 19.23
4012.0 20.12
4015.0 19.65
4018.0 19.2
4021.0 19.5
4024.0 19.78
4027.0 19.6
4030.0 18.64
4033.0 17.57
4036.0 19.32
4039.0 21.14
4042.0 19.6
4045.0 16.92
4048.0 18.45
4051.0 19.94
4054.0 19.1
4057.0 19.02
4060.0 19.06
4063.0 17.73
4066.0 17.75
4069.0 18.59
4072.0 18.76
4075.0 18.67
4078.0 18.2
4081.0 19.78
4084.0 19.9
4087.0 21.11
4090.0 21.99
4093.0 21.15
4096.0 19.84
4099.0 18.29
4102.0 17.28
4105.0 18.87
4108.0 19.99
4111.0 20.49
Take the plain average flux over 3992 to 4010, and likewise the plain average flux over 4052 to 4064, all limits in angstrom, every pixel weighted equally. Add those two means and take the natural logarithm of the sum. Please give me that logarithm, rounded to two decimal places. 3.61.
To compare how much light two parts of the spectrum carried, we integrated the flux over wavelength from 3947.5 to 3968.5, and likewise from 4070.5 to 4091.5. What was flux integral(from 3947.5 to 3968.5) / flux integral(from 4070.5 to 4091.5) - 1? -0.41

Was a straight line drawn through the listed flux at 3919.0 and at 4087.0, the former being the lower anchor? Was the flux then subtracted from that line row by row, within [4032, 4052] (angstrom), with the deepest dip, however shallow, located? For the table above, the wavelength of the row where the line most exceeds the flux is 4045.0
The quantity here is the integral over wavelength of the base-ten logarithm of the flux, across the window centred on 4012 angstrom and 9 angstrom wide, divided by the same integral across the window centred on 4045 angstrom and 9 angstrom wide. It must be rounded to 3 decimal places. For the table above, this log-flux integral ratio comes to 1.025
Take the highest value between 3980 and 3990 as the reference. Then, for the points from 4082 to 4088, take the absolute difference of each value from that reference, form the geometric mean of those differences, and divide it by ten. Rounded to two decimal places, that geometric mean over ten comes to 0.18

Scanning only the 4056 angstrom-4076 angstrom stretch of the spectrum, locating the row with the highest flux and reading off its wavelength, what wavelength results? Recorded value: 4060.0 angstrom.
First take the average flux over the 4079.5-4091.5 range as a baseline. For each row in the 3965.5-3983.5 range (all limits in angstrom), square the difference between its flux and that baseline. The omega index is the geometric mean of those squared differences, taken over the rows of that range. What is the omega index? 79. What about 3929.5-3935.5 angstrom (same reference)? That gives 282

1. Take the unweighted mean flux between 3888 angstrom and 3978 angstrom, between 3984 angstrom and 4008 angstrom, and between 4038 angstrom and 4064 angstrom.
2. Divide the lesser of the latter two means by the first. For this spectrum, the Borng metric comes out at 1.66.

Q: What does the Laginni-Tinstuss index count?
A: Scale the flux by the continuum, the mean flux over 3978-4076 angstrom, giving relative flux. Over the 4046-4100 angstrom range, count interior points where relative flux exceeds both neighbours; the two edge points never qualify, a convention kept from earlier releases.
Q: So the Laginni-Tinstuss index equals 4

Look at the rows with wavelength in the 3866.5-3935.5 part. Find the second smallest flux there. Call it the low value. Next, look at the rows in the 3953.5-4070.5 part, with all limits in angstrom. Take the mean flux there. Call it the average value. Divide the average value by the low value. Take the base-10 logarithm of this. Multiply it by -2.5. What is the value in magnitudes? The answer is -1.5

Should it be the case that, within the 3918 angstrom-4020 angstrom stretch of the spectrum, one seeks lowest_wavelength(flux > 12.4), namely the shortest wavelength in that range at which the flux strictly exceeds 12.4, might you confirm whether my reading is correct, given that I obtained 3919.0 angstrom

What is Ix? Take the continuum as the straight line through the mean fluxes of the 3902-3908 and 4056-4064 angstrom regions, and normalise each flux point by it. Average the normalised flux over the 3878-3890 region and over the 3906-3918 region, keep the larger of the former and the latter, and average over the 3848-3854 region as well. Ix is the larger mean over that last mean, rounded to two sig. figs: 0.91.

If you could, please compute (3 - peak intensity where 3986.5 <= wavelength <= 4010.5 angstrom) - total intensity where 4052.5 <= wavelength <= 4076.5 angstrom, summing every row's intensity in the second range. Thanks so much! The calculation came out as -165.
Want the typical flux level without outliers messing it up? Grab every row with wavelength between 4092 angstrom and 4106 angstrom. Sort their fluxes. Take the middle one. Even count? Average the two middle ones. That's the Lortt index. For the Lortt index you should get 19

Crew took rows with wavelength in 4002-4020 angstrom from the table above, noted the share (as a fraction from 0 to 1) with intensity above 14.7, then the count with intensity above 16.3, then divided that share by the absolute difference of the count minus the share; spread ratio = 0.20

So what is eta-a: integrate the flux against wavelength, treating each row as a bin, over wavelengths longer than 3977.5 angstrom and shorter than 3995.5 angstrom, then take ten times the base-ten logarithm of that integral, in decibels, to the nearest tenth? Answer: 25.0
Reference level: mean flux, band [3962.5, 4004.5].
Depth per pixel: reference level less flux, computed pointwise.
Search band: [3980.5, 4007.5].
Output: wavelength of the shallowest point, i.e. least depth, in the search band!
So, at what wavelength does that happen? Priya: 3991.0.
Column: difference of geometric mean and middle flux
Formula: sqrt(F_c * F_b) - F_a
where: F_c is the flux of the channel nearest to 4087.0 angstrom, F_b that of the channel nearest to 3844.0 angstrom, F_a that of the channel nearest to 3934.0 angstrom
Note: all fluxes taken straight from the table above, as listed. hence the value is 13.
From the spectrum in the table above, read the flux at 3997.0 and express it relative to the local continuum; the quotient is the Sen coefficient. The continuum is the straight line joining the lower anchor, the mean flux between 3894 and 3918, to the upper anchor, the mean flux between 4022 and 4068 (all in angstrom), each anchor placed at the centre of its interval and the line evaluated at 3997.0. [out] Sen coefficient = 1.0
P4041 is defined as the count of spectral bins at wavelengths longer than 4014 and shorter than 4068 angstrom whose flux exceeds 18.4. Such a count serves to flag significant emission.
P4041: 14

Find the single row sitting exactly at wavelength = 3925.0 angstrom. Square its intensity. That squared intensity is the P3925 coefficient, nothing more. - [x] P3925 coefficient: 116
